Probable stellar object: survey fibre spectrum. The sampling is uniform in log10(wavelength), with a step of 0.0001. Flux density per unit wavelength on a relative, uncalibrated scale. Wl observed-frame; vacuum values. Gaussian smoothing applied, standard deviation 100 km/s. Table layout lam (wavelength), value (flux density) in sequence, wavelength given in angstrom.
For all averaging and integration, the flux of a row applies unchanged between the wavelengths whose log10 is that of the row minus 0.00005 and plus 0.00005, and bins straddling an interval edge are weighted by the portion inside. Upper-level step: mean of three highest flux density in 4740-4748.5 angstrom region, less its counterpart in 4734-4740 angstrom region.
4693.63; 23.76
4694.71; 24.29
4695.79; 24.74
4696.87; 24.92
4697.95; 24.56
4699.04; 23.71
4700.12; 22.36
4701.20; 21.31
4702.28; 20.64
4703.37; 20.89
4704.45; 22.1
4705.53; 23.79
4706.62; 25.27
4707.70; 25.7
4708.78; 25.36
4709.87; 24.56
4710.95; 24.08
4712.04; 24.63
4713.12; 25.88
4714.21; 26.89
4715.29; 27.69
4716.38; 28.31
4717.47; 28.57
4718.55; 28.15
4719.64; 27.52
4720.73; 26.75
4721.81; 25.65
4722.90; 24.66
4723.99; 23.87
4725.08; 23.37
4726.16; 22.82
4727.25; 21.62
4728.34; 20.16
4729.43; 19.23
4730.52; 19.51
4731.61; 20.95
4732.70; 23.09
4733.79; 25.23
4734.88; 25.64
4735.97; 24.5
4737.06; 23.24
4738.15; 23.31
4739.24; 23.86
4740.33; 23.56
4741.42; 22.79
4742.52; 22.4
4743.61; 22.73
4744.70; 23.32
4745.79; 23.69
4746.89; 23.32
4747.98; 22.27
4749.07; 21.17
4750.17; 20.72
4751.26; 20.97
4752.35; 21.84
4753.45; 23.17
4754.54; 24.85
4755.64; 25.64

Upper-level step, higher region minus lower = -1.1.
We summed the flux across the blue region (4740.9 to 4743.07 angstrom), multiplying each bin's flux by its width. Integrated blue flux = 49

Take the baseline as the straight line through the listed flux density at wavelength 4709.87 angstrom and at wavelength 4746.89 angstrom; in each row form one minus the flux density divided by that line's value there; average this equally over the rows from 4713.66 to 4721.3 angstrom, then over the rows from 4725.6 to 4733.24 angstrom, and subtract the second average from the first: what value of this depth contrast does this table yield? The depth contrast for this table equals -0.3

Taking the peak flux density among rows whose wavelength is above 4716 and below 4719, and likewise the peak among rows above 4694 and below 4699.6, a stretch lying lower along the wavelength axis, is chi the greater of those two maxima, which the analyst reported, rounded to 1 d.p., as 28.6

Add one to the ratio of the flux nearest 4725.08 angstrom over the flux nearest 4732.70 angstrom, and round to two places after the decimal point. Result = 2.01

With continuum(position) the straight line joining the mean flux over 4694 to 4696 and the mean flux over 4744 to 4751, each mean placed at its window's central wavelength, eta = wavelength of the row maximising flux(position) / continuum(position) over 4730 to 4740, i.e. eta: 4734.88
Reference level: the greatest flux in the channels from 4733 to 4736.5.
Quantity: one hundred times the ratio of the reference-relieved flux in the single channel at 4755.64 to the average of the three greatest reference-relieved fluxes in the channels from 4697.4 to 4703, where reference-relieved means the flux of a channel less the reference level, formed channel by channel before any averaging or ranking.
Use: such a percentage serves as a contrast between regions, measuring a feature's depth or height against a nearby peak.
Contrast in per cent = 0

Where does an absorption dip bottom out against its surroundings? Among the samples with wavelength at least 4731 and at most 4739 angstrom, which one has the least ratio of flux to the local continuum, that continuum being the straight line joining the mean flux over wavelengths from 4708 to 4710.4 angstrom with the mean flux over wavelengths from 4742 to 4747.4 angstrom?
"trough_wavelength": 4731.61 angstrom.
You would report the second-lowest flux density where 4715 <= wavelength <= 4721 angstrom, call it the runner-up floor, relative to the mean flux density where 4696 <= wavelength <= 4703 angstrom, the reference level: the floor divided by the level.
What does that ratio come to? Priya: 1.2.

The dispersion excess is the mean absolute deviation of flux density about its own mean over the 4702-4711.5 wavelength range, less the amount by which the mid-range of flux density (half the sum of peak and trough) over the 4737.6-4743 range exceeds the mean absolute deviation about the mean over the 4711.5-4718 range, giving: -20.3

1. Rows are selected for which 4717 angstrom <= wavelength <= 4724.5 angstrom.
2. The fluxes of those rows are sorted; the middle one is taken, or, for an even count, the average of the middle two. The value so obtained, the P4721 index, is 27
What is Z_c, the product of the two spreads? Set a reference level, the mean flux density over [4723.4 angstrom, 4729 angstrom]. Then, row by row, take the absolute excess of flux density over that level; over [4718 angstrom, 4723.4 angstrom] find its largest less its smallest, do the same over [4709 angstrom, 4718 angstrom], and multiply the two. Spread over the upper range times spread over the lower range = 15.7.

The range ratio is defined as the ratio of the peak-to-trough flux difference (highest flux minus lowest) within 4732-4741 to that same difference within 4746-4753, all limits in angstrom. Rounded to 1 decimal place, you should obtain 1.0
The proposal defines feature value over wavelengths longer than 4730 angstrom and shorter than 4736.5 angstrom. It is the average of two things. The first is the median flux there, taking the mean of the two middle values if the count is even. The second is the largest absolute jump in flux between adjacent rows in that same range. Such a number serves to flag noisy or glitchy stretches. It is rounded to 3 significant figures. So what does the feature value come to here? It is 13.0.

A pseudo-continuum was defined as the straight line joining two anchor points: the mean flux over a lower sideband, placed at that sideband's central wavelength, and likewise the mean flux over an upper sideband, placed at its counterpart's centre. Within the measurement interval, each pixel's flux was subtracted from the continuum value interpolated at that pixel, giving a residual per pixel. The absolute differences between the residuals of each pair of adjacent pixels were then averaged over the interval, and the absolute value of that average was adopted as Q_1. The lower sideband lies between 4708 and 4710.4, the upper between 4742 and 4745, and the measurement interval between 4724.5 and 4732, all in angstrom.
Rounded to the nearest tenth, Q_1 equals 1.0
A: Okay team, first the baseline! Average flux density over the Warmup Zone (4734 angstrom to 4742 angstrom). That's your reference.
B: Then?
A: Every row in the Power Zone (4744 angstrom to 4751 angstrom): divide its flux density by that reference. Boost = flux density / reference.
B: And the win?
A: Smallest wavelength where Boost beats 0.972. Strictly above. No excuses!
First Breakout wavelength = 4744.70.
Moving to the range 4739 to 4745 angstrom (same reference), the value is 4739.24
